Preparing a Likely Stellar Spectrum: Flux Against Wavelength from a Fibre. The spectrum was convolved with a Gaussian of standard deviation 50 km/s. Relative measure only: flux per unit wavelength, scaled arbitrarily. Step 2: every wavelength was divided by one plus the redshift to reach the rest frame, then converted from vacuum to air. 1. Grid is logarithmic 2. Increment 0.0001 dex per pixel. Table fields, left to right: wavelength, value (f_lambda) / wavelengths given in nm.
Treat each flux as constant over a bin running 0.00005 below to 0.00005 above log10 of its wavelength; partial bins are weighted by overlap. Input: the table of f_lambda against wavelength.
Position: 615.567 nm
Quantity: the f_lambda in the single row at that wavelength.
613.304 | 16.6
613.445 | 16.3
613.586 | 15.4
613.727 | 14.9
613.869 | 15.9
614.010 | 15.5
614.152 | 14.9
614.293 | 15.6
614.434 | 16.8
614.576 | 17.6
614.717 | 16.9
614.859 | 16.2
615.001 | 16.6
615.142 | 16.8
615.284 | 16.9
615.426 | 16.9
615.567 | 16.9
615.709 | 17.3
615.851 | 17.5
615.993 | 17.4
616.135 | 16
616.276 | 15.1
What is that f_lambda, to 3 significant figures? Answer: 16.9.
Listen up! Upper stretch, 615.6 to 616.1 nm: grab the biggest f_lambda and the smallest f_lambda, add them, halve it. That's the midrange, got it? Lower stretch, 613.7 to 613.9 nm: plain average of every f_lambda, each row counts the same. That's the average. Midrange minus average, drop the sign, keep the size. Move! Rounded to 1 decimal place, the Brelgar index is 2.0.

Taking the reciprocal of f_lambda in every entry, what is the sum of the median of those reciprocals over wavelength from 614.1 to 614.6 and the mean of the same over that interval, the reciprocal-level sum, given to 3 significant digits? 0.124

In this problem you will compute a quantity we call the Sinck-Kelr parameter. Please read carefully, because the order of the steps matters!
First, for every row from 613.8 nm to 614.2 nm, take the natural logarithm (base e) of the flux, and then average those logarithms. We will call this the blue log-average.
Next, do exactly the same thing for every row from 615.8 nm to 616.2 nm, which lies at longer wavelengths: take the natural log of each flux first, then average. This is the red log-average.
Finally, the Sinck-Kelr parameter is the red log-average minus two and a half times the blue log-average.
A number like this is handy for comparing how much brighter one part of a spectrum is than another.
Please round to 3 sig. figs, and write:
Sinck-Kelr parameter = -4.01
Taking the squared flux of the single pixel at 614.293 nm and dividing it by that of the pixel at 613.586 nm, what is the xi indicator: 1.03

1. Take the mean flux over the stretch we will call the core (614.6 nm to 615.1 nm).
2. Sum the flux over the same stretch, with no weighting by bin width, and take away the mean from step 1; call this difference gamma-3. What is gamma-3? 33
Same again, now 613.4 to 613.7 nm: 16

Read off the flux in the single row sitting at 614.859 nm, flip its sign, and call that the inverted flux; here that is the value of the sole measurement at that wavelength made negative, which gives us -16.2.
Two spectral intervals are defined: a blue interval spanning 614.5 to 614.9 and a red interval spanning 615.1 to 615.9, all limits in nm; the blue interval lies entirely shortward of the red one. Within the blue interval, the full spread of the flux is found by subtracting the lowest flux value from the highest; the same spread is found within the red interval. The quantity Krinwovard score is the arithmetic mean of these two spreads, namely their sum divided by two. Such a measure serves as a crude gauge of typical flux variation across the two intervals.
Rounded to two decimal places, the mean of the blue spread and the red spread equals 1.05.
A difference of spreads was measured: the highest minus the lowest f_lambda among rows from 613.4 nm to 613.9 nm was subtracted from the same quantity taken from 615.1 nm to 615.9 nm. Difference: -0.70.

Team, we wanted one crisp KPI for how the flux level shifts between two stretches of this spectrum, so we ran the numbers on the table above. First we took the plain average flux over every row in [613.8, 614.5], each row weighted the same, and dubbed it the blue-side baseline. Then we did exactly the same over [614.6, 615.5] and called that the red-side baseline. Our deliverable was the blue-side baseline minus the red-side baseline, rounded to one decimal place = -1.0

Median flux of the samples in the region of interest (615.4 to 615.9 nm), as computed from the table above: 17.1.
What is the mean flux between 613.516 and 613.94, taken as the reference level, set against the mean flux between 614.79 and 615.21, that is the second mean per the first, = 1.07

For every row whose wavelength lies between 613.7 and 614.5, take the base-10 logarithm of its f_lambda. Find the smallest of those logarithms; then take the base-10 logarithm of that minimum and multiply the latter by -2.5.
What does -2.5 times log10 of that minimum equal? -0.173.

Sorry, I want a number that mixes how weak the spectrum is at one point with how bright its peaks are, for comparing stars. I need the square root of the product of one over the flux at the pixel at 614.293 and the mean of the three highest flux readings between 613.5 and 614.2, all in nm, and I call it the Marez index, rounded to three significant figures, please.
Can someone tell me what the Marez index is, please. 1.00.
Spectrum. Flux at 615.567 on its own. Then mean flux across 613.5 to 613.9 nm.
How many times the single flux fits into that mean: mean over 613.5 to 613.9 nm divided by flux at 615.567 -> 0.91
